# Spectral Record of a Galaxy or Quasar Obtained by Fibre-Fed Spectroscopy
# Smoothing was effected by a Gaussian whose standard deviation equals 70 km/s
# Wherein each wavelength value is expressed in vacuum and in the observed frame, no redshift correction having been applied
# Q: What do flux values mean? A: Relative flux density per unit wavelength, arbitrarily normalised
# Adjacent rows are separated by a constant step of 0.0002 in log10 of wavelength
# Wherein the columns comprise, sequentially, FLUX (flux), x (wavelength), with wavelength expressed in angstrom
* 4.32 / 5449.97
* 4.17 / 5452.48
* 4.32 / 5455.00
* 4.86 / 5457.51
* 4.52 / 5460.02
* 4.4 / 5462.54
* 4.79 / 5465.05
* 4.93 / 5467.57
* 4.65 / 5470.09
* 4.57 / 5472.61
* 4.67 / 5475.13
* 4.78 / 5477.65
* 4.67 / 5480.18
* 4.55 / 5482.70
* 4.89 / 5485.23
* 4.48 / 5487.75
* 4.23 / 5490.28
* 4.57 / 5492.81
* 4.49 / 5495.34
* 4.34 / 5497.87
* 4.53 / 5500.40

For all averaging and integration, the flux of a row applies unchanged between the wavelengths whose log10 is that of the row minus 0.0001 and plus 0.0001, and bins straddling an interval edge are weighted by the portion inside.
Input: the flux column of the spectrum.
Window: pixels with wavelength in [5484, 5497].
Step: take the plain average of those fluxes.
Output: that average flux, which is 4.53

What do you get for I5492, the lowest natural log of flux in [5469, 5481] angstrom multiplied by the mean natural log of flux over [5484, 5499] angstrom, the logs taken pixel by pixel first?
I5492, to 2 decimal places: 2.28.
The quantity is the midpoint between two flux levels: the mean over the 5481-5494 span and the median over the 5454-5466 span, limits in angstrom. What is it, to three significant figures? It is 4.53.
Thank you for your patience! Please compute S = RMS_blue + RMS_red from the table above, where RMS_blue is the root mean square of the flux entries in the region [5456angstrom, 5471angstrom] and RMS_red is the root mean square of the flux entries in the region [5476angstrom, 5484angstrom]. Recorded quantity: 9.36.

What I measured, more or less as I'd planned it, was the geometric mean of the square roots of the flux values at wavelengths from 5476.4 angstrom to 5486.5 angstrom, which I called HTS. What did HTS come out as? 2.17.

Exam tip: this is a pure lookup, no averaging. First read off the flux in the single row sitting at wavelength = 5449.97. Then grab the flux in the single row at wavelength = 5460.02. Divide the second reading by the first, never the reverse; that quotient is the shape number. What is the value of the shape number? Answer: 1.05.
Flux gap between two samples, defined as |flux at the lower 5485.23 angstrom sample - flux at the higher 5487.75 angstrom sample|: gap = 0.41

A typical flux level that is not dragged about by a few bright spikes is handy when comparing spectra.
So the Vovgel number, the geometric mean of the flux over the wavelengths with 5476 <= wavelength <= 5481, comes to 4.72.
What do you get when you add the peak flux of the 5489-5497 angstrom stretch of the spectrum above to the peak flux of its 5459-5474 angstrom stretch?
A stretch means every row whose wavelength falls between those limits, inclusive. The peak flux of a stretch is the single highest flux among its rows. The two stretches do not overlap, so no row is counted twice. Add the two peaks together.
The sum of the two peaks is 9.50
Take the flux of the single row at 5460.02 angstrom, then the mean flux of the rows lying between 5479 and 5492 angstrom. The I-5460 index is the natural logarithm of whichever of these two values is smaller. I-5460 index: 1.51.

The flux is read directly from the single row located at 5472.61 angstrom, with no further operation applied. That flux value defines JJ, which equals 4.57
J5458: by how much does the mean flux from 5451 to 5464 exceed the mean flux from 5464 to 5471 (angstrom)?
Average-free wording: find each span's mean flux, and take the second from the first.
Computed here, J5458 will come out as -0.34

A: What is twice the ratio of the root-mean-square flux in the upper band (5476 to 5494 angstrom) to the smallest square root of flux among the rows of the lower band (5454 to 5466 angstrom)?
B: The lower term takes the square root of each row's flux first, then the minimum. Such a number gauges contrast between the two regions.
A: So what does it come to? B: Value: 4.43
